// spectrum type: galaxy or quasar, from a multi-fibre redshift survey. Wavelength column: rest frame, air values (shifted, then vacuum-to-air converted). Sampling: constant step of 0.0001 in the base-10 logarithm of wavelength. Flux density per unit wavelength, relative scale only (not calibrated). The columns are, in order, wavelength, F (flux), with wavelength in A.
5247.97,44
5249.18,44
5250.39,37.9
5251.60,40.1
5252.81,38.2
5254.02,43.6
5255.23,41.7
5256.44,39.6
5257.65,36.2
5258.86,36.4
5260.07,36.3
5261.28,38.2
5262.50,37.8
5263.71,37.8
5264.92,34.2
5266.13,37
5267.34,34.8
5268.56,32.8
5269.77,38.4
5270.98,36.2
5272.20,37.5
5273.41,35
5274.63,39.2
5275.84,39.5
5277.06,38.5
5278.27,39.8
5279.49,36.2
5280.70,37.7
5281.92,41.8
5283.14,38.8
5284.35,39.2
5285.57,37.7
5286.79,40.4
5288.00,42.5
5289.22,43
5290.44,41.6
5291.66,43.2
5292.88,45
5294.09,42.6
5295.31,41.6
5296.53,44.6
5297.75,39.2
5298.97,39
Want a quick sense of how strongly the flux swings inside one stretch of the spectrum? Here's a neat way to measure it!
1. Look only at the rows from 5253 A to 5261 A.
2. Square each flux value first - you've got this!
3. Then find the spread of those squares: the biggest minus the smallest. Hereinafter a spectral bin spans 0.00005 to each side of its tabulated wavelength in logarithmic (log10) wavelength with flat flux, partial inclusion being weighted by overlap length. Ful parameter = 591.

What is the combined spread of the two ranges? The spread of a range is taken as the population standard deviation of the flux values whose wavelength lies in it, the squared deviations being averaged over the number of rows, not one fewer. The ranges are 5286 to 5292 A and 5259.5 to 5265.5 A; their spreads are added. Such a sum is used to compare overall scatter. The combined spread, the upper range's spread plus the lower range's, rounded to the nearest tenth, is 2.5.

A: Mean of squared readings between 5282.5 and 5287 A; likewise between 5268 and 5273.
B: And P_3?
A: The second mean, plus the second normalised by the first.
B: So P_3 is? 1318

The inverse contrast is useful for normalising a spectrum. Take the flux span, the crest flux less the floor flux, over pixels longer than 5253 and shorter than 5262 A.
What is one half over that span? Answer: 0.068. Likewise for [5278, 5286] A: 0.089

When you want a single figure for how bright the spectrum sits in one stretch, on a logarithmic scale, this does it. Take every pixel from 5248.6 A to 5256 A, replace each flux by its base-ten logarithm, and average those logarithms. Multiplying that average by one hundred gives 161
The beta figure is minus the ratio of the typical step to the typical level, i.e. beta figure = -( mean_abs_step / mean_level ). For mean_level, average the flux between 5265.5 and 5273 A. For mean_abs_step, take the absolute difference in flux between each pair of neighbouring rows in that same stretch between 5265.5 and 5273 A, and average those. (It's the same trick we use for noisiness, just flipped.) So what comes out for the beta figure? -0.074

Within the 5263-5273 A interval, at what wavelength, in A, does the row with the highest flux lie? 5269.77 A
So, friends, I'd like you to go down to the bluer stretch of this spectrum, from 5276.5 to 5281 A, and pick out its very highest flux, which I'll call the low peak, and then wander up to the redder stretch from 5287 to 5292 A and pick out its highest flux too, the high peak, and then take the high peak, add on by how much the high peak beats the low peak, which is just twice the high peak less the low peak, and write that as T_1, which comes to 47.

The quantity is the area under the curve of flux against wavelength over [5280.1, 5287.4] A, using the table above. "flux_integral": 287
